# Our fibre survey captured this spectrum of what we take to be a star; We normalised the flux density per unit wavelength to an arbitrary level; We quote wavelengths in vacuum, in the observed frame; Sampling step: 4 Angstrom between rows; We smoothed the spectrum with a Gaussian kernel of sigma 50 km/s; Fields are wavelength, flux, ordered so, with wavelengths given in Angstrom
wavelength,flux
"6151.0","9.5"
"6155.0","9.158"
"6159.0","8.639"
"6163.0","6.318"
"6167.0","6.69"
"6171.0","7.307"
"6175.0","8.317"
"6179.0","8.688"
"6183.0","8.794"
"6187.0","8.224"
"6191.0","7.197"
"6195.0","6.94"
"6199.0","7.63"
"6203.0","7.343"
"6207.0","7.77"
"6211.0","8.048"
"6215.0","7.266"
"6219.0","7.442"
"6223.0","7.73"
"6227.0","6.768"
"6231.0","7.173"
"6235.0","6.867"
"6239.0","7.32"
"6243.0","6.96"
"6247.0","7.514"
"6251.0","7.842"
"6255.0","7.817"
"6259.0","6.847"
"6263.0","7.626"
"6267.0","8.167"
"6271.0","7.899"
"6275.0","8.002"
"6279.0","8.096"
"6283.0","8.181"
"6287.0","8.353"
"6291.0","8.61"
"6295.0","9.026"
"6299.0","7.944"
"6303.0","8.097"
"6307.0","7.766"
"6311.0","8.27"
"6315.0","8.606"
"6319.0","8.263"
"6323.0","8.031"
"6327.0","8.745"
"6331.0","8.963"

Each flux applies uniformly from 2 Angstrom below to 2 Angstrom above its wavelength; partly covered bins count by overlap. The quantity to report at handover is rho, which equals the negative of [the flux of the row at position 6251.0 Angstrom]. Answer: -7.8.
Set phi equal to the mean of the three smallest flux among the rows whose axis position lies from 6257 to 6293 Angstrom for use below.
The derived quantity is 7.5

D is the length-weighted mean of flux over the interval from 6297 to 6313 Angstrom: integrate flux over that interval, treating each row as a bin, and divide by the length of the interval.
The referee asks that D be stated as 8.0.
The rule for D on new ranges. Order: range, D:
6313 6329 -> 8.4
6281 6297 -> 8.5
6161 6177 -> 7.2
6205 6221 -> 7.6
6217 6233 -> 7.3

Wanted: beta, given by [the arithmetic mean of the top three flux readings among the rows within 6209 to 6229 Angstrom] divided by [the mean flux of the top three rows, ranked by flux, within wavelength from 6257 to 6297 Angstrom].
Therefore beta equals 0.89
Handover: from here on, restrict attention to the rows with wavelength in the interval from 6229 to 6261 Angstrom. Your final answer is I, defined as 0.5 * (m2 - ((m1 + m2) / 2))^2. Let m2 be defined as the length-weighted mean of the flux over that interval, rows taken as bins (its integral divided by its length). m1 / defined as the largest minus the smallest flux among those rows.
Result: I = 5.0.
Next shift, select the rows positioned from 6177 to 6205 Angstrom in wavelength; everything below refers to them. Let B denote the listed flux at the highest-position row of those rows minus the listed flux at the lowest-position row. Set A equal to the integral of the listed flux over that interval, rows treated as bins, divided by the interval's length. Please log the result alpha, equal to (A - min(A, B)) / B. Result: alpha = -7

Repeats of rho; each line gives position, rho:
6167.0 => -6.7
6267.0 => -8.2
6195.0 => -6.9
